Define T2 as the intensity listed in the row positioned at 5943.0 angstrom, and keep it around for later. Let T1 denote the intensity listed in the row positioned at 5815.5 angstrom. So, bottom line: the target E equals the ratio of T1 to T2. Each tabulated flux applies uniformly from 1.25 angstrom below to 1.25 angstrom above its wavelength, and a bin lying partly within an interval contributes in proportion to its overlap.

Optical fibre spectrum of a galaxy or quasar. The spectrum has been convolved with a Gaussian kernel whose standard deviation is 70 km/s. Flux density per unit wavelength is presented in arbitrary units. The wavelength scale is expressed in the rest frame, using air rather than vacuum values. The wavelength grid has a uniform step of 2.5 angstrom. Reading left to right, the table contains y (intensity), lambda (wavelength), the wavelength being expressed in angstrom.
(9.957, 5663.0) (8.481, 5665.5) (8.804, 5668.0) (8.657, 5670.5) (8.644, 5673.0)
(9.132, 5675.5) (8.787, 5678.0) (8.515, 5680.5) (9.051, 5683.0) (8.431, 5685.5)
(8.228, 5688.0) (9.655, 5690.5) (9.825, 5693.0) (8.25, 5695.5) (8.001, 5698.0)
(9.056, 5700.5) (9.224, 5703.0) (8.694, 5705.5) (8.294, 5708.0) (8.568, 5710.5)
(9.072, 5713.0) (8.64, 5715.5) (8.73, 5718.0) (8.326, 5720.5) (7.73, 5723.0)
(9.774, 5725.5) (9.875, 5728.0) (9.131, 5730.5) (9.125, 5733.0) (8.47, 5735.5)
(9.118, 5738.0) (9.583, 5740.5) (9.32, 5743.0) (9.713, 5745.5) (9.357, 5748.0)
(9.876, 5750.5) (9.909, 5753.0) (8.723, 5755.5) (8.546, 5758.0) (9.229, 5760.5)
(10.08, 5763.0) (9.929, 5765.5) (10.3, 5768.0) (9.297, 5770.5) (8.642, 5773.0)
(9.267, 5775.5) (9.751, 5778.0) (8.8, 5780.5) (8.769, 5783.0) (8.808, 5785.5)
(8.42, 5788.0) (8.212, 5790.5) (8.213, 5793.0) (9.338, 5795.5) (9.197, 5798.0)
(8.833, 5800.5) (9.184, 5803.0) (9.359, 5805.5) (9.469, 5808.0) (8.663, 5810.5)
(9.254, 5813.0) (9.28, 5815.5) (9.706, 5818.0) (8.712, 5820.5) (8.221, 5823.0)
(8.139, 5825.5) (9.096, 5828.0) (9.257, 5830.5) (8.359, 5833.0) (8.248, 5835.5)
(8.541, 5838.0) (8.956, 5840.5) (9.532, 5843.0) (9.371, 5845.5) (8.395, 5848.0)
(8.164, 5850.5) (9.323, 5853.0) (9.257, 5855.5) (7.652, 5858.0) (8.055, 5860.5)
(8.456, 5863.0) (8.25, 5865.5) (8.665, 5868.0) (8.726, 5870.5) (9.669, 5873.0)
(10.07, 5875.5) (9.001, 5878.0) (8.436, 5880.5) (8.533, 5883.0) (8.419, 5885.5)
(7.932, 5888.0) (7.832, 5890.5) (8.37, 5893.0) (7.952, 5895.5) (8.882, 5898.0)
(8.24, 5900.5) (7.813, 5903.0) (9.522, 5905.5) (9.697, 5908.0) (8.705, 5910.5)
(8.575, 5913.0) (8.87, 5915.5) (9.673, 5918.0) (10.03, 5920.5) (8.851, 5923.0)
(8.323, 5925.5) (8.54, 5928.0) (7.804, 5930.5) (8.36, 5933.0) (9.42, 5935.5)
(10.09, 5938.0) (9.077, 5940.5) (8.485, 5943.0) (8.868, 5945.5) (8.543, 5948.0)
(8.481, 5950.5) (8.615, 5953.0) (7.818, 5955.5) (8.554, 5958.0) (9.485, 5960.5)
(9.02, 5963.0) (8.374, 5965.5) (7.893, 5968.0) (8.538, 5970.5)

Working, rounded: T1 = 9.28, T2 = 8.485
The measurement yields 1.09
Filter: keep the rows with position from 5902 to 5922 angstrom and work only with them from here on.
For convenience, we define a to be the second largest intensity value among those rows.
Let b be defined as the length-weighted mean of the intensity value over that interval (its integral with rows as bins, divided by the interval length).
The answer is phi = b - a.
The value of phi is -0.57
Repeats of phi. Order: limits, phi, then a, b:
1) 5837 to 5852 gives -0.53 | 9.371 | 8.84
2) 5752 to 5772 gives -0.59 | 10.08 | 9.49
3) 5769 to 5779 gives -0.04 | 9.297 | 9.25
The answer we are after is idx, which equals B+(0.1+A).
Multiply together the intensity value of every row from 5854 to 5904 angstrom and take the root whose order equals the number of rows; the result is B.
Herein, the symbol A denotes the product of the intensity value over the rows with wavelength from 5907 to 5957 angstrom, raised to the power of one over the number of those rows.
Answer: 17.4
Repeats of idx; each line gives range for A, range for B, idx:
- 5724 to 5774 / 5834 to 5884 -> 18.2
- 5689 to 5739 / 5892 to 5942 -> 17.8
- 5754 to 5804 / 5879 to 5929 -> 17.8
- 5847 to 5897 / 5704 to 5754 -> 17.7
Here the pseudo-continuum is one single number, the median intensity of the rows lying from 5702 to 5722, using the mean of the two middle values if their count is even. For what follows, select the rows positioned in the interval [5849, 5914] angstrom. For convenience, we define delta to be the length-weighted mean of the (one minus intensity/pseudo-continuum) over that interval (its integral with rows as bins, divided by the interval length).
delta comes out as 0.005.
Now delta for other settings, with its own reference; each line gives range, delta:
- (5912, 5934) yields -0.014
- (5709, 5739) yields -0.024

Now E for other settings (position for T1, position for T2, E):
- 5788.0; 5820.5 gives 0.97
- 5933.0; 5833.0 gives 1.00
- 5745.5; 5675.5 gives 1.06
